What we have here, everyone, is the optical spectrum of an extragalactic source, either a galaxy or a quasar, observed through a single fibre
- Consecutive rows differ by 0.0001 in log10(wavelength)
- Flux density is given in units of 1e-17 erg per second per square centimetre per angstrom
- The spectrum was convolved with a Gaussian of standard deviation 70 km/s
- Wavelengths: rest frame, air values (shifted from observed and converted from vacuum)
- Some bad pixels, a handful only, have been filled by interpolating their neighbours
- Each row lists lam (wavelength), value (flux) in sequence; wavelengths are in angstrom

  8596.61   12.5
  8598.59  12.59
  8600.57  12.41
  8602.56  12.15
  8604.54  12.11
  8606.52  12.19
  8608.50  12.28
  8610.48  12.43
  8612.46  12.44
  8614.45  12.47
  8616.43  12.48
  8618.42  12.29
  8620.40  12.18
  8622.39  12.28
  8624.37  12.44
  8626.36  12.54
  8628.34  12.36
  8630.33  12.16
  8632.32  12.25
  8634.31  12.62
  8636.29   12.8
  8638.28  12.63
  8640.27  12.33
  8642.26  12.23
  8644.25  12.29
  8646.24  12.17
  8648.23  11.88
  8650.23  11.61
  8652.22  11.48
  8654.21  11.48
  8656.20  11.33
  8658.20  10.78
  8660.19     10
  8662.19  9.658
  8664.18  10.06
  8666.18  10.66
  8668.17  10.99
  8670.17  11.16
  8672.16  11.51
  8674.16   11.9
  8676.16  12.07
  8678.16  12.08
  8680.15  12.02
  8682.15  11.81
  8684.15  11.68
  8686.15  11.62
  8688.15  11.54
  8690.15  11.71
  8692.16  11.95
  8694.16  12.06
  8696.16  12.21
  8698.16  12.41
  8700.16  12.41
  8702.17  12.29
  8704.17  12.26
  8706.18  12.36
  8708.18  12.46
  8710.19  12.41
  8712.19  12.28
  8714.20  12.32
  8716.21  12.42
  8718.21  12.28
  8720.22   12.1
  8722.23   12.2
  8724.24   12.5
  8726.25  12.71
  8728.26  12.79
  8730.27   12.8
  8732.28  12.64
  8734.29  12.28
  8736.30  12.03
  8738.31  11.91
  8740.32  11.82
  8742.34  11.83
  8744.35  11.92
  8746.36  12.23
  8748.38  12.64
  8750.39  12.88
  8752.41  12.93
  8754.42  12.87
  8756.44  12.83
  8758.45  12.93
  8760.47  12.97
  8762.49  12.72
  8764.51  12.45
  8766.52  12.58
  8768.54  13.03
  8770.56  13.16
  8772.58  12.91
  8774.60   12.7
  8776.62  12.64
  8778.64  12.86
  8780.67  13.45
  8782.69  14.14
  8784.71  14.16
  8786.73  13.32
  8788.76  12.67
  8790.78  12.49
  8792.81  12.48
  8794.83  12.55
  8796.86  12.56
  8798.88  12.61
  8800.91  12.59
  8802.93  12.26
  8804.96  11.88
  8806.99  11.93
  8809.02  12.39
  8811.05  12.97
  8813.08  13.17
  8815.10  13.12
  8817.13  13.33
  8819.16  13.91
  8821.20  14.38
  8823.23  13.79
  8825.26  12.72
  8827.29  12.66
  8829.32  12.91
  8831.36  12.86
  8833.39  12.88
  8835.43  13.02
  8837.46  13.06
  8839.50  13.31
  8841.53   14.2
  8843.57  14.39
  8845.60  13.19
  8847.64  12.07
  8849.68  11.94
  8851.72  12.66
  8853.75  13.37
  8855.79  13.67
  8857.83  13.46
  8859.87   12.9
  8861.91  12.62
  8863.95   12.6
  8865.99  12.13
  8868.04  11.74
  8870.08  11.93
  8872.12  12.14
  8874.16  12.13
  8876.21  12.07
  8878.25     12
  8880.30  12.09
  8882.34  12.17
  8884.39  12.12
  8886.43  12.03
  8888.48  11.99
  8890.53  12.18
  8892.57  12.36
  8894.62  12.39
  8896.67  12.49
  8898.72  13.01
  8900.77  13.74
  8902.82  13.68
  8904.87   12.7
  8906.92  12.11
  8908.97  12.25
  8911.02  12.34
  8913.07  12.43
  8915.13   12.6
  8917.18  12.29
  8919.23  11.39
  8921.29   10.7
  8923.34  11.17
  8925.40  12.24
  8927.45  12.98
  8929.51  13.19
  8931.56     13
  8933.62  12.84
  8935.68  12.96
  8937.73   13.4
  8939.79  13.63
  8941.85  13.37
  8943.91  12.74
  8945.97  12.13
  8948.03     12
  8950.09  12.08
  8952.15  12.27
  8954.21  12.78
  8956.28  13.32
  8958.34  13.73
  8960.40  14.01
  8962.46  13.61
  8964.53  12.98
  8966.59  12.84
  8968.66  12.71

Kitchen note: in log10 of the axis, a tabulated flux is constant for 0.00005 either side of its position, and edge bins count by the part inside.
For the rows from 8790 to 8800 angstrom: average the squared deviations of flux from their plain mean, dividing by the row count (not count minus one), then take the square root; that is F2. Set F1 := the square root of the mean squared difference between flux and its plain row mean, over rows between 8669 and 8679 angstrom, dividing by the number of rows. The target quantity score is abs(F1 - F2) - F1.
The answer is -0.05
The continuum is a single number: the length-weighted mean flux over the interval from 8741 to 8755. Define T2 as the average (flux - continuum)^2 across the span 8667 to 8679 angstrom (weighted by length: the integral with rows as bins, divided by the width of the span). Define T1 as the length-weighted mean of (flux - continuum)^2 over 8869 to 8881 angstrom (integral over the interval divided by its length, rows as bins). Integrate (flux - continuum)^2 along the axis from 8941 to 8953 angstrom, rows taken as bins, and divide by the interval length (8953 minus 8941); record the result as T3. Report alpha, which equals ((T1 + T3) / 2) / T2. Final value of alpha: 0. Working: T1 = 0.15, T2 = 0.9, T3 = 0.23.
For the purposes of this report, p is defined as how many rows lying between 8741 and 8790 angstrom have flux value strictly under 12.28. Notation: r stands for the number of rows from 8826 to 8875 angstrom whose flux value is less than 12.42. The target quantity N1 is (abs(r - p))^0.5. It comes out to 2.0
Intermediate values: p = 3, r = 7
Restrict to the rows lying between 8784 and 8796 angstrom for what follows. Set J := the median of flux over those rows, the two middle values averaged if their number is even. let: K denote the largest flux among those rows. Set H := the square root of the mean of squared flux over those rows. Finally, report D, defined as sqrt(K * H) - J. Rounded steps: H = 13.0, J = 12.6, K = 14.16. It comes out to 0.9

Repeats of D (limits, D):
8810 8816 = 0.0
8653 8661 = 0.1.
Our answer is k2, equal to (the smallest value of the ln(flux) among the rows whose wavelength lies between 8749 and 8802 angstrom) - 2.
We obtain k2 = 0.52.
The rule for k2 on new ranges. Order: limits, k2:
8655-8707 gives 0.27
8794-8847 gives 0.47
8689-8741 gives 0.46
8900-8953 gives 0.37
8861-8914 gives 0.46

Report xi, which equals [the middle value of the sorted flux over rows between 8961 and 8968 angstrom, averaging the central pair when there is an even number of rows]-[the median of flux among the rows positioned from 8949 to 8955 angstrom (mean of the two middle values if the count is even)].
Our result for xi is 0.71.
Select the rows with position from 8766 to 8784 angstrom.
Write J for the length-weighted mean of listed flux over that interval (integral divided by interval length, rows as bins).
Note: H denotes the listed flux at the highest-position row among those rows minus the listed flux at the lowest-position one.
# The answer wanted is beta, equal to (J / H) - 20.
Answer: -12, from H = 1.6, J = 13.1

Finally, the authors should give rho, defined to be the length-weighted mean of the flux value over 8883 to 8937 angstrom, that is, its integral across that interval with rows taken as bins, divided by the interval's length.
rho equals 12.4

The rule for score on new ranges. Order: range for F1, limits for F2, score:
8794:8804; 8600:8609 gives -0.11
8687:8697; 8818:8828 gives 0.20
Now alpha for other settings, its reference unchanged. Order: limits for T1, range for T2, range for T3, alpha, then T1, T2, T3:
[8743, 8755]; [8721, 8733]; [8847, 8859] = 6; 0.17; 0.1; 0.65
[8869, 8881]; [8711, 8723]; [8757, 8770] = 4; 0.15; 0.0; 0.17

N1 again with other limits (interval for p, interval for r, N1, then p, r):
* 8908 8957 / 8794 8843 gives 2.2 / 9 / 4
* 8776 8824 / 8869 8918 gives 3.7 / 3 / 17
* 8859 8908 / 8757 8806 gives 3.5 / 14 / 2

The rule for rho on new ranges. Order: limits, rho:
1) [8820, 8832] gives 13.2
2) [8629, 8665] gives 11.7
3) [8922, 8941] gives 12.8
